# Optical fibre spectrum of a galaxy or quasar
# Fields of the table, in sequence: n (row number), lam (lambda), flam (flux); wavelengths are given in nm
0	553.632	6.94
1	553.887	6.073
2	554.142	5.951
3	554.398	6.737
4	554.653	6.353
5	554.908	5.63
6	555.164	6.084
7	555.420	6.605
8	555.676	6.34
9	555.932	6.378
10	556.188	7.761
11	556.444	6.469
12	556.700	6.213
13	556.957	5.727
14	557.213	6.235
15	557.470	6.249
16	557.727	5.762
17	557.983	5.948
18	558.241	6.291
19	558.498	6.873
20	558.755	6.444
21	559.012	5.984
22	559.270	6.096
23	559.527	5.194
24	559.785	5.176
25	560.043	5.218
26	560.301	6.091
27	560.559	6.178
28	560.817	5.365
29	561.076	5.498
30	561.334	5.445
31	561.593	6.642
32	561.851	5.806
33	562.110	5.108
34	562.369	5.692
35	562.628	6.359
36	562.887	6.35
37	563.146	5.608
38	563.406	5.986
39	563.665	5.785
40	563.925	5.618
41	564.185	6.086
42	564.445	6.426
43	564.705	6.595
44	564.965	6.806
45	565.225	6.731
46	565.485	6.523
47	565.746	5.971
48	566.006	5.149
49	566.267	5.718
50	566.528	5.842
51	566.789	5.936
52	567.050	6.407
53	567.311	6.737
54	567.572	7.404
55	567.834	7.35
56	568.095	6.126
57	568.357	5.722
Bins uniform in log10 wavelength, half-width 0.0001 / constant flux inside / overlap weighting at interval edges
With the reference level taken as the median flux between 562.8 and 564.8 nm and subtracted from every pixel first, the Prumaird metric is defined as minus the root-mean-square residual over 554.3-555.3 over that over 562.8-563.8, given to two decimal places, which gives -1.48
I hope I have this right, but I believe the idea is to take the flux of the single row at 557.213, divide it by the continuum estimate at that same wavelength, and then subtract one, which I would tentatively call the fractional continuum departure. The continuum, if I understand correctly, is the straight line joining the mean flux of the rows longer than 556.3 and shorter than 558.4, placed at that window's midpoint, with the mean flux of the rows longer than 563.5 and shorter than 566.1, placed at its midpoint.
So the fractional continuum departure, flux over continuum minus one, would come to 0.02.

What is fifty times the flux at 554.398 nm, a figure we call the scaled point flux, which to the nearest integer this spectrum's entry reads 337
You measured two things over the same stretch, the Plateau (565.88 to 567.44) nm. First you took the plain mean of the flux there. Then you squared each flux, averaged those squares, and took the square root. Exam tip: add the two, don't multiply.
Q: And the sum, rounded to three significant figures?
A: 12.0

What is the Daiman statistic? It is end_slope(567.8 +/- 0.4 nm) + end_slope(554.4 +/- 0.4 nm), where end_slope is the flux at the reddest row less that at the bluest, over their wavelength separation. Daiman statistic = -1.7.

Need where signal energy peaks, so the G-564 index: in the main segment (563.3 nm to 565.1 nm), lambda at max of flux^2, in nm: 564.965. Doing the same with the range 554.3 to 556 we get 554.398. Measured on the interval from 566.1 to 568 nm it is 567.572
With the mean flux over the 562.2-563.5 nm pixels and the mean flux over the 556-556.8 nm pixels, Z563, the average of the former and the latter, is 6.4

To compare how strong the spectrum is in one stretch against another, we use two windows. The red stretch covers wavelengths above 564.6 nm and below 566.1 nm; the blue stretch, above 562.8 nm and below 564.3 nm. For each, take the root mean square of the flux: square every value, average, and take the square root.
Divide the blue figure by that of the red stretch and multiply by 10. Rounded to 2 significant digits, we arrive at 9.4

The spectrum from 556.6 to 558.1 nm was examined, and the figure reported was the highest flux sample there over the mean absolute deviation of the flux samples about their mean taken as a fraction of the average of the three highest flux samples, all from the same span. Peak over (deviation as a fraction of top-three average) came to 185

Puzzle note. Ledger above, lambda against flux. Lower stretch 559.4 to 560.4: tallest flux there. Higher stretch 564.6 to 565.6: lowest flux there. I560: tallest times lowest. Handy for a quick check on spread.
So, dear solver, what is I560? 39.7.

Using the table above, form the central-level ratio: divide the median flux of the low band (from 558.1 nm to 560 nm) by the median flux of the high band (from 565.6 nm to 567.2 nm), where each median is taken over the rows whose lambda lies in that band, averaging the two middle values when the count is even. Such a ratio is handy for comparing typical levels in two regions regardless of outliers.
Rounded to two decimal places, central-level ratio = 1.04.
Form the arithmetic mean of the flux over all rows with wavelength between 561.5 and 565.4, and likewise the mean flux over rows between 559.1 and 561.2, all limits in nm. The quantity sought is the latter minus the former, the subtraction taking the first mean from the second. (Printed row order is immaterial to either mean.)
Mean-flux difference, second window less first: -0.50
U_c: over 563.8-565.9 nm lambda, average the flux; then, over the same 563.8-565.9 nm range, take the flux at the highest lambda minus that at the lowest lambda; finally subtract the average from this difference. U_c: -6.0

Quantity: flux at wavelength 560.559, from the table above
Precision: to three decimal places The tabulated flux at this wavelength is 6.178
